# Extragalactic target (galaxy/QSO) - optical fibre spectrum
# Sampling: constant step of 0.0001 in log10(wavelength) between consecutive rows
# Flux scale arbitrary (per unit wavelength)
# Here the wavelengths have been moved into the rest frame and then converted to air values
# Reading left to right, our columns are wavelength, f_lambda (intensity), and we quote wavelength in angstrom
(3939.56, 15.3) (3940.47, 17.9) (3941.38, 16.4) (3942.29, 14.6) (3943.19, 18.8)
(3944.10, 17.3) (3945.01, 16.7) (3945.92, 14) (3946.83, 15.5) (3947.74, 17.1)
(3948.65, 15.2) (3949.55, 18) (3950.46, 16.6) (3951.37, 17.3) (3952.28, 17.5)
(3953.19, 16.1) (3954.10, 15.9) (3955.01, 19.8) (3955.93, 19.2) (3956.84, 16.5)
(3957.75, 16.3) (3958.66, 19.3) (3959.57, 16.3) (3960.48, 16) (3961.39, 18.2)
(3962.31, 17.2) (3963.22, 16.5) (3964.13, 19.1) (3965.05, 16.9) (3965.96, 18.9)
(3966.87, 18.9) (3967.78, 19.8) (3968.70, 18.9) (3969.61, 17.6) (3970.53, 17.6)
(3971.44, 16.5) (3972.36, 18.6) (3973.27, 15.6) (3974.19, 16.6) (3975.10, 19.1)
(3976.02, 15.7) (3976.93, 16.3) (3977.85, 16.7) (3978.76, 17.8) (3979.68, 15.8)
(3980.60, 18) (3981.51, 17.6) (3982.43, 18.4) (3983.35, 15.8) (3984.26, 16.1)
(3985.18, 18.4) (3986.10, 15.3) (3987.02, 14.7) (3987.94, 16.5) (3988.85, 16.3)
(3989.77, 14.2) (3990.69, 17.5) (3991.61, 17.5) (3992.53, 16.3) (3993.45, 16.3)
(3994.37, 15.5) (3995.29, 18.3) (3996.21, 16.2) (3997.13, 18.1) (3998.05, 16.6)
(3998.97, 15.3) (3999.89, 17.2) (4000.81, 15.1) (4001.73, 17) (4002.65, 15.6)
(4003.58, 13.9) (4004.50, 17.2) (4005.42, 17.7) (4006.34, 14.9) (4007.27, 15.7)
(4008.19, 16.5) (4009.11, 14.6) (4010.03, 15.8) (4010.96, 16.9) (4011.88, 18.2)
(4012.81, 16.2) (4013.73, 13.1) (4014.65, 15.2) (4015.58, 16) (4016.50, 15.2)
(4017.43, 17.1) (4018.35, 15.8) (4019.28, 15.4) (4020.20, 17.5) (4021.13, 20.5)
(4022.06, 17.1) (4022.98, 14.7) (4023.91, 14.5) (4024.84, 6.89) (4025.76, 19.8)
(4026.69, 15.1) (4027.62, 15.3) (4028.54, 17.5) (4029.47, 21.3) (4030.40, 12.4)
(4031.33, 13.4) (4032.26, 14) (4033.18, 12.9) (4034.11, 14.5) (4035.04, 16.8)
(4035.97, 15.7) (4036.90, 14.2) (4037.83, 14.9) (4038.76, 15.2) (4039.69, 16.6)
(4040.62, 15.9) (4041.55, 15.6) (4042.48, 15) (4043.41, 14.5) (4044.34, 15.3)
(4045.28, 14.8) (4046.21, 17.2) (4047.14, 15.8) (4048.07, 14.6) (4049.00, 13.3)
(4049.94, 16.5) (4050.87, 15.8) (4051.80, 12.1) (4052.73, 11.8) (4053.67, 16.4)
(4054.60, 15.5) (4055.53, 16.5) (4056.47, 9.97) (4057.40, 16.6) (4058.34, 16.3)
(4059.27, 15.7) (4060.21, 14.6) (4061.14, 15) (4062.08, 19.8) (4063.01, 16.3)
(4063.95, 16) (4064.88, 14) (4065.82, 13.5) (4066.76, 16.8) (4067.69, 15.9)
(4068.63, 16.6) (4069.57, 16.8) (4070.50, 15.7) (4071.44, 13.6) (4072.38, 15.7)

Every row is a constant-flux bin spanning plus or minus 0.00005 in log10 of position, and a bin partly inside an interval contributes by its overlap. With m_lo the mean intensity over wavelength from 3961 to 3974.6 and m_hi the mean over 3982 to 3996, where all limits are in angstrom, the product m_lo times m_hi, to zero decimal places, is 293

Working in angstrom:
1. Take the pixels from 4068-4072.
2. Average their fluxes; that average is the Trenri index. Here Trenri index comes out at 15.7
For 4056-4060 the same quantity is 14.6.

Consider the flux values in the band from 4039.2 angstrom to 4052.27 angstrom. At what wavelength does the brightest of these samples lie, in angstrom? 4046.21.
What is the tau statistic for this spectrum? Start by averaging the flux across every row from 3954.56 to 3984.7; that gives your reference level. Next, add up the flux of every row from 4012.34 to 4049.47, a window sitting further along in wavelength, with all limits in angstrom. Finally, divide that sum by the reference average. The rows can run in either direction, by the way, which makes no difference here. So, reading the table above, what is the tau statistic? 35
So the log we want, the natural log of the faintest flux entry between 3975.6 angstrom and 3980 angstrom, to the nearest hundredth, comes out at 2.75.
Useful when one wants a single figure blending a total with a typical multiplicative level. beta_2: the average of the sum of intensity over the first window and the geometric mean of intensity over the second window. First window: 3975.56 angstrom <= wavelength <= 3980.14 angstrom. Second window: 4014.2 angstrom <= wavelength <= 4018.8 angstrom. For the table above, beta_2 49.1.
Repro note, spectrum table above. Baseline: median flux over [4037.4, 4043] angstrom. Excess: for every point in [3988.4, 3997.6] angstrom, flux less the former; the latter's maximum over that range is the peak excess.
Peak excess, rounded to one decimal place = 2.9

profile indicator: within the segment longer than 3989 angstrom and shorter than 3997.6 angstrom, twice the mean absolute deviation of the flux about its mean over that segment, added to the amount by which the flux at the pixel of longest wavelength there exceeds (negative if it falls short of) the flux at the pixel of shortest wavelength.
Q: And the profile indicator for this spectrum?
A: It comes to 6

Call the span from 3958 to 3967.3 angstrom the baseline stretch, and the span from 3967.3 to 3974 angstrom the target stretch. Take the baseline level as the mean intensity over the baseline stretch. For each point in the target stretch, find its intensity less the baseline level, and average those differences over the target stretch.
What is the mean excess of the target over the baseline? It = 0.1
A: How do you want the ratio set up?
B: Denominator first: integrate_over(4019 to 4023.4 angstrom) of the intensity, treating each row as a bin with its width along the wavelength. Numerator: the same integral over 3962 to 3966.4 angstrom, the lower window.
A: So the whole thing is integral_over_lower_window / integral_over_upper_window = 1.03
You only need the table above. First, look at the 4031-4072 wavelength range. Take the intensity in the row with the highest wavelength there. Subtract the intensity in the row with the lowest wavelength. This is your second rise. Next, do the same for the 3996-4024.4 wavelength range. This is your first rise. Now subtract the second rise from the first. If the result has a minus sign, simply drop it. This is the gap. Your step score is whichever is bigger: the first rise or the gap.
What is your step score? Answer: 1.9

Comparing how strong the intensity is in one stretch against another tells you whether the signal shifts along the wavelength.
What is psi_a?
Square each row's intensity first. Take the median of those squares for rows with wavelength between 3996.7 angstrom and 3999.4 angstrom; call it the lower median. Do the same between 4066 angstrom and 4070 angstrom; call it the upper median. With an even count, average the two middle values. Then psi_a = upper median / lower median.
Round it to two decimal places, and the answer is 1.01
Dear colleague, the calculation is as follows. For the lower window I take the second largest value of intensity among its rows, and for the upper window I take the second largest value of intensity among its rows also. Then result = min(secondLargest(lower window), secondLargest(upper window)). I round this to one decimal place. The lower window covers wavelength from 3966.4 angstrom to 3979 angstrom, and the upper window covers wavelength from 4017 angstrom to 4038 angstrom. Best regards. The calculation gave 19.1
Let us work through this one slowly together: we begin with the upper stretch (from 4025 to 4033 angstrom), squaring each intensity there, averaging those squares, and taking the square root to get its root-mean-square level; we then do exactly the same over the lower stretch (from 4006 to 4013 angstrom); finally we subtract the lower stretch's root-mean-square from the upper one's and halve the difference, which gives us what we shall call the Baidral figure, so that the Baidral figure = 0.1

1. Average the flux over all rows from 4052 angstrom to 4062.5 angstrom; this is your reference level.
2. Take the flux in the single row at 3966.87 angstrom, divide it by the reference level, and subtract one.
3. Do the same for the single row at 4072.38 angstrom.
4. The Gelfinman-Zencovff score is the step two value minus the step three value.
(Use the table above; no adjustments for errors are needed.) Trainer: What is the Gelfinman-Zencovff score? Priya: 0.21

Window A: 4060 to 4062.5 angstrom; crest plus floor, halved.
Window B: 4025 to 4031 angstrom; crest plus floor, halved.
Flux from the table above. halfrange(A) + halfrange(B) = 34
